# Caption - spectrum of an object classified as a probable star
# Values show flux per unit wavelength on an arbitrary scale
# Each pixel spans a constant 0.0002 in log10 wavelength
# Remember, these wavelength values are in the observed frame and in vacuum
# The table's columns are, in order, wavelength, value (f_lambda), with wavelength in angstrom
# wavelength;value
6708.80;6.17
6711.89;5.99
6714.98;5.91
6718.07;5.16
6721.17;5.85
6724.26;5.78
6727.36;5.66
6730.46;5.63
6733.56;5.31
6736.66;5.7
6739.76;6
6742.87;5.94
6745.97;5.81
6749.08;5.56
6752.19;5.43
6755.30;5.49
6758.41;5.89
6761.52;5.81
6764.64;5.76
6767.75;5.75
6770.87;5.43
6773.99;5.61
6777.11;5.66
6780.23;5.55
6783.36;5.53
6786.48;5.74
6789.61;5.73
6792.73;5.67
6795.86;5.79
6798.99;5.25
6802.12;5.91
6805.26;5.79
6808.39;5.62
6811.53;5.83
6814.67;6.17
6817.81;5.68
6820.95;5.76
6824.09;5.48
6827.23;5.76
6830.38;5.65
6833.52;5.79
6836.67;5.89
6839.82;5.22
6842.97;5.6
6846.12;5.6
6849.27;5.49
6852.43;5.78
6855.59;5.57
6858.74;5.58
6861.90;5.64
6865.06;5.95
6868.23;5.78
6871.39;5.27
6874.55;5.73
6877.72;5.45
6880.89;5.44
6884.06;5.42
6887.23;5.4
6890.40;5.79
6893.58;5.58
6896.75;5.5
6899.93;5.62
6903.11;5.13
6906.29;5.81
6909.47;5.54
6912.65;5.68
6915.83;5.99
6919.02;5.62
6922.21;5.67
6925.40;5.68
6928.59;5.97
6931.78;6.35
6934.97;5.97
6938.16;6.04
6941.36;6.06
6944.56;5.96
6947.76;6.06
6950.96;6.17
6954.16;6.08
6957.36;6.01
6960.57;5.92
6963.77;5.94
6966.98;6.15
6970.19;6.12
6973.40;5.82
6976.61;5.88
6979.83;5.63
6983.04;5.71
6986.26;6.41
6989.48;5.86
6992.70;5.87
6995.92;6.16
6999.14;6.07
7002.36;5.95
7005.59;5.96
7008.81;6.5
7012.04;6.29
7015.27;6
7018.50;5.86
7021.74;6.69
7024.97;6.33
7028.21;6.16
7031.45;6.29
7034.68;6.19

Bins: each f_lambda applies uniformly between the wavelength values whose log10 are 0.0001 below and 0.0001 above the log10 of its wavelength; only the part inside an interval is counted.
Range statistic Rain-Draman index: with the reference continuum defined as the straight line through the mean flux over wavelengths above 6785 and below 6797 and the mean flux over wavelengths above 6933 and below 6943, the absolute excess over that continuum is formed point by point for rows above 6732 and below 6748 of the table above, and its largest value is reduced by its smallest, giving 0.29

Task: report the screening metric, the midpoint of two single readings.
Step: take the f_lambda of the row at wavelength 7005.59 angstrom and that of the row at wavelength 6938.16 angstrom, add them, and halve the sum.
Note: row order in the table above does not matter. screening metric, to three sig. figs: 6.00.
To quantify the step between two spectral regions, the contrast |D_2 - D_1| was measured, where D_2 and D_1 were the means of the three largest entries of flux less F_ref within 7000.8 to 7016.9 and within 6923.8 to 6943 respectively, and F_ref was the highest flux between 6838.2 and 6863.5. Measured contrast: 0.11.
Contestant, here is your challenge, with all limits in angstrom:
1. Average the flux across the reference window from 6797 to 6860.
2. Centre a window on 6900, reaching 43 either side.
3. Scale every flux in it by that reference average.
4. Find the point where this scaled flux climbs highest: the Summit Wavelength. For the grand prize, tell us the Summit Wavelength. 6931.78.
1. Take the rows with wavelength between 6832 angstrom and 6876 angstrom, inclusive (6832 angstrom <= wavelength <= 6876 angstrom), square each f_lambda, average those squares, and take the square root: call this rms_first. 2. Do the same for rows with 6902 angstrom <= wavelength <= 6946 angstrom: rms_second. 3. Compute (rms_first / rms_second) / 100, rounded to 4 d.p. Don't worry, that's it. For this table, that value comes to 0.0097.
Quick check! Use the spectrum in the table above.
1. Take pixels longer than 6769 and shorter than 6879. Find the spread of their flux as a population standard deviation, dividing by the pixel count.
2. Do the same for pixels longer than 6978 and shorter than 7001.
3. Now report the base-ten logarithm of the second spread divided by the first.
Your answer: 0.11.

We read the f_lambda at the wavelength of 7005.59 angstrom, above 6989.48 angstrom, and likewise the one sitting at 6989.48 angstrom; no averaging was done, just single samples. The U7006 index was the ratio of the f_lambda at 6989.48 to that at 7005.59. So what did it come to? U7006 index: 0.98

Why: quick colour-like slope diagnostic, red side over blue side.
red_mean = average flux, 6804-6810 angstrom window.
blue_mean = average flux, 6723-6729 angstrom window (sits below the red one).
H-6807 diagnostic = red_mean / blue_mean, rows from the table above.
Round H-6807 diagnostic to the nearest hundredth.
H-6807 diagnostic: 1.00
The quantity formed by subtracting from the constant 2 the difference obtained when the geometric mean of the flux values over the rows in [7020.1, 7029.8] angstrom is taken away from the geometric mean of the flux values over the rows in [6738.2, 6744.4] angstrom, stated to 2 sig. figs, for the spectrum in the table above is 2.4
